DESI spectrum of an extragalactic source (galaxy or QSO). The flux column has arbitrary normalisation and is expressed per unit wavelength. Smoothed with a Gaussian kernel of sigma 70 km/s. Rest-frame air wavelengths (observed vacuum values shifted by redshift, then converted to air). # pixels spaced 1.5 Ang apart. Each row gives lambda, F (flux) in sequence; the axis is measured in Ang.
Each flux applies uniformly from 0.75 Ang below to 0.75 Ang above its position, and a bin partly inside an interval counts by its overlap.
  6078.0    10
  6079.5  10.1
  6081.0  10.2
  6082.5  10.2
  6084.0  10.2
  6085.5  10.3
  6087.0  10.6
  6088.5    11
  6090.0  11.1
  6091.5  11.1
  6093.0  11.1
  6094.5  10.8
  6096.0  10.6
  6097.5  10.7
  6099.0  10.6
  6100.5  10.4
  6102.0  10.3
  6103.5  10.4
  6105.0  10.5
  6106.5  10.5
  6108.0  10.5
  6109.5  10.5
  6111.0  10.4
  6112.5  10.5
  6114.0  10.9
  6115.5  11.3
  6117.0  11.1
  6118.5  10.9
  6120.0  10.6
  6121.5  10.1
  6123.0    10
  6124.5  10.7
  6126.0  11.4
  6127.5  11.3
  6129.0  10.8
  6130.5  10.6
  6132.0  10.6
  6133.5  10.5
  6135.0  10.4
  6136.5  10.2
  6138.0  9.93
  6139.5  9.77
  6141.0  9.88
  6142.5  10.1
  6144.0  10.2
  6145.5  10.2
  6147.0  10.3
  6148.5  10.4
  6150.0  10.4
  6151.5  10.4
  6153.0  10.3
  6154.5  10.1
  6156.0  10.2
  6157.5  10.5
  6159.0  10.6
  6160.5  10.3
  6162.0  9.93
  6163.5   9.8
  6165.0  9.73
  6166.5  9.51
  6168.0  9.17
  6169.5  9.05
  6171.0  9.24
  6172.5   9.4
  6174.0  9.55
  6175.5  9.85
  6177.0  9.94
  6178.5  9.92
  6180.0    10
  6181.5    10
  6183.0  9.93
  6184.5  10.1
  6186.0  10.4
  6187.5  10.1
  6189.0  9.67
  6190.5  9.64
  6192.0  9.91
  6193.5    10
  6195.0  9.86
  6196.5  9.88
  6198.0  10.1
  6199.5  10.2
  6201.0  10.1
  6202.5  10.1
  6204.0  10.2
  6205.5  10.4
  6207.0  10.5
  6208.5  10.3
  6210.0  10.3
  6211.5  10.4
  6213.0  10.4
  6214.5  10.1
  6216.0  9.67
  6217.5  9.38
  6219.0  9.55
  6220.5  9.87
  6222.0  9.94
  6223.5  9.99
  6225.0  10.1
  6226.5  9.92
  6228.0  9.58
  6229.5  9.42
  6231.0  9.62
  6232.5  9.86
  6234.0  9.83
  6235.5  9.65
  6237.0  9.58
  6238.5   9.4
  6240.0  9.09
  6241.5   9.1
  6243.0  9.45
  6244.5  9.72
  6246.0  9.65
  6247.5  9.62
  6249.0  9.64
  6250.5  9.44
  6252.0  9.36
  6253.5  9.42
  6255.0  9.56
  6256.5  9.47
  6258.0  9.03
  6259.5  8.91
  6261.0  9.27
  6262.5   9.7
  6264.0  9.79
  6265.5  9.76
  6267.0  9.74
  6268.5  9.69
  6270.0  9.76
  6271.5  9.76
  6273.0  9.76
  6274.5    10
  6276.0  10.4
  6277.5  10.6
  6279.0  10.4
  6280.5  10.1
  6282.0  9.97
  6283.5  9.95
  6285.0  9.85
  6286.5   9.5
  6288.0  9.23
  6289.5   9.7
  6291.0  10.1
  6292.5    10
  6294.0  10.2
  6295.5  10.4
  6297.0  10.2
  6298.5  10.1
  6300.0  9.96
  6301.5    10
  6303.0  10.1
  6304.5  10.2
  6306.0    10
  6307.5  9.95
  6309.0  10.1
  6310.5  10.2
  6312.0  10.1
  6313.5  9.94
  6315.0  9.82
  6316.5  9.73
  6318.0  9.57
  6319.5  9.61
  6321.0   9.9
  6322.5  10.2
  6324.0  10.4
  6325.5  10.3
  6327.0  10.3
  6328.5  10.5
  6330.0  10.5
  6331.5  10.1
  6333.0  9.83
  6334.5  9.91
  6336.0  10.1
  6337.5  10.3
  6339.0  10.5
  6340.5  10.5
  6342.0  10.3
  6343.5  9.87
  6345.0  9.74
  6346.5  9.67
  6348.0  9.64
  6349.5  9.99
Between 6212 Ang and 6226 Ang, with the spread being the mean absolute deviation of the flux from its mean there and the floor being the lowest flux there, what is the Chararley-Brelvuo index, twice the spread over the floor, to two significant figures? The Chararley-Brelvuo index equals 0.051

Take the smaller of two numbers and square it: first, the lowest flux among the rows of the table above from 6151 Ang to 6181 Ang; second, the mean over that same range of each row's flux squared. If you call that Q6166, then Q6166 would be 82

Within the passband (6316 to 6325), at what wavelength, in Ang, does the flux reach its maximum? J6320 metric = 6324.0 Ang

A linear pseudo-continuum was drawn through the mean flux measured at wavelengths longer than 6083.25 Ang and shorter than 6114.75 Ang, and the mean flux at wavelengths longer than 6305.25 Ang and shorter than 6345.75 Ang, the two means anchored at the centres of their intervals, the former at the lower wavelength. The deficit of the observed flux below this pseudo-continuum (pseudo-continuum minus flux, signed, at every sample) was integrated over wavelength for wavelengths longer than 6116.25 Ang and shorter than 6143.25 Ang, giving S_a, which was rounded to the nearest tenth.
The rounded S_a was 1.4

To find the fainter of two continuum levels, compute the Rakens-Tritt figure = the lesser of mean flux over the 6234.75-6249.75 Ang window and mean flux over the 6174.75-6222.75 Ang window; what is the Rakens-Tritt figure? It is 9.5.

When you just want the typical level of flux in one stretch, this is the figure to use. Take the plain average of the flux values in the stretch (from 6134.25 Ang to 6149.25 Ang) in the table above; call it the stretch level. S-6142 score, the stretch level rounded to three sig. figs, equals 10.1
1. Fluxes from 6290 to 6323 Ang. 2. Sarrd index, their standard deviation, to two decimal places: 0.20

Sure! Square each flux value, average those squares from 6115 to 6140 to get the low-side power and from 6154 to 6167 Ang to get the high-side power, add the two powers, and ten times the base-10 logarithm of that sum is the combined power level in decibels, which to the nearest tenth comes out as 23.3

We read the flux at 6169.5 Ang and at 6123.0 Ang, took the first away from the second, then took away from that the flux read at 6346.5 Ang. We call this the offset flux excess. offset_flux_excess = -8.7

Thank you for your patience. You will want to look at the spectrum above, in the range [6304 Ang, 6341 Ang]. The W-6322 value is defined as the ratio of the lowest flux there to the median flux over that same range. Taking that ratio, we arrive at 0.948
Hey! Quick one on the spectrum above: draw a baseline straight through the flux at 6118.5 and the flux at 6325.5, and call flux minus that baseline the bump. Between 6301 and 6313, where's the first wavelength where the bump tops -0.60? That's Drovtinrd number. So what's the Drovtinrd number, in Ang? 6301.5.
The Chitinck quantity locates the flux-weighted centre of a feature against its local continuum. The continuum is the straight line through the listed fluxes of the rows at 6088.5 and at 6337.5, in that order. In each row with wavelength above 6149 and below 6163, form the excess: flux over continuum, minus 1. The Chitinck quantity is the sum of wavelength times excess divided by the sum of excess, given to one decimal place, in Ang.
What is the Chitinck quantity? 6156.3 Ang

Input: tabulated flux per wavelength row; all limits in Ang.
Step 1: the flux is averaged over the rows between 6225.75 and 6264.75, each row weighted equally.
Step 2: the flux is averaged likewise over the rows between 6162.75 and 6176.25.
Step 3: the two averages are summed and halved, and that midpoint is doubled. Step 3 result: 19.0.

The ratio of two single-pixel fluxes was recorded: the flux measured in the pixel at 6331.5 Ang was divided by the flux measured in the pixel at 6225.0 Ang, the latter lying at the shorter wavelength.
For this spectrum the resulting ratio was 1.00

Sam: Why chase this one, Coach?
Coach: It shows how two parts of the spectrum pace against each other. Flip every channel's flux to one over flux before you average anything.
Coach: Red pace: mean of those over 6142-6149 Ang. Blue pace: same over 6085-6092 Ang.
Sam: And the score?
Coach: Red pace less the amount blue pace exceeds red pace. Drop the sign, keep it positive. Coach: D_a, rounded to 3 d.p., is 0.103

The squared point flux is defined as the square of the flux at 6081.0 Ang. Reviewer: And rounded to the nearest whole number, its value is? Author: 104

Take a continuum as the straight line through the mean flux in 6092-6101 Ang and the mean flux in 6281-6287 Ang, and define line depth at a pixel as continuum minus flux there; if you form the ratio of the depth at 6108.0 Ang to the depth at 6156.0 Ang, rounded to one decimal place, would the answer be 0.7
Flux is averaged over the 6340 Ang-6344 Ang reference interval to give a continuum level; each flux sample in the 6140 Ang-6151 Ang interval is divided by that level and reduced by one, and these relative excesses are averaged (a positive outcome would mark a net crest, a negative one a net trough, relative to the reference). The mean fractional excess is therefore 0.00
